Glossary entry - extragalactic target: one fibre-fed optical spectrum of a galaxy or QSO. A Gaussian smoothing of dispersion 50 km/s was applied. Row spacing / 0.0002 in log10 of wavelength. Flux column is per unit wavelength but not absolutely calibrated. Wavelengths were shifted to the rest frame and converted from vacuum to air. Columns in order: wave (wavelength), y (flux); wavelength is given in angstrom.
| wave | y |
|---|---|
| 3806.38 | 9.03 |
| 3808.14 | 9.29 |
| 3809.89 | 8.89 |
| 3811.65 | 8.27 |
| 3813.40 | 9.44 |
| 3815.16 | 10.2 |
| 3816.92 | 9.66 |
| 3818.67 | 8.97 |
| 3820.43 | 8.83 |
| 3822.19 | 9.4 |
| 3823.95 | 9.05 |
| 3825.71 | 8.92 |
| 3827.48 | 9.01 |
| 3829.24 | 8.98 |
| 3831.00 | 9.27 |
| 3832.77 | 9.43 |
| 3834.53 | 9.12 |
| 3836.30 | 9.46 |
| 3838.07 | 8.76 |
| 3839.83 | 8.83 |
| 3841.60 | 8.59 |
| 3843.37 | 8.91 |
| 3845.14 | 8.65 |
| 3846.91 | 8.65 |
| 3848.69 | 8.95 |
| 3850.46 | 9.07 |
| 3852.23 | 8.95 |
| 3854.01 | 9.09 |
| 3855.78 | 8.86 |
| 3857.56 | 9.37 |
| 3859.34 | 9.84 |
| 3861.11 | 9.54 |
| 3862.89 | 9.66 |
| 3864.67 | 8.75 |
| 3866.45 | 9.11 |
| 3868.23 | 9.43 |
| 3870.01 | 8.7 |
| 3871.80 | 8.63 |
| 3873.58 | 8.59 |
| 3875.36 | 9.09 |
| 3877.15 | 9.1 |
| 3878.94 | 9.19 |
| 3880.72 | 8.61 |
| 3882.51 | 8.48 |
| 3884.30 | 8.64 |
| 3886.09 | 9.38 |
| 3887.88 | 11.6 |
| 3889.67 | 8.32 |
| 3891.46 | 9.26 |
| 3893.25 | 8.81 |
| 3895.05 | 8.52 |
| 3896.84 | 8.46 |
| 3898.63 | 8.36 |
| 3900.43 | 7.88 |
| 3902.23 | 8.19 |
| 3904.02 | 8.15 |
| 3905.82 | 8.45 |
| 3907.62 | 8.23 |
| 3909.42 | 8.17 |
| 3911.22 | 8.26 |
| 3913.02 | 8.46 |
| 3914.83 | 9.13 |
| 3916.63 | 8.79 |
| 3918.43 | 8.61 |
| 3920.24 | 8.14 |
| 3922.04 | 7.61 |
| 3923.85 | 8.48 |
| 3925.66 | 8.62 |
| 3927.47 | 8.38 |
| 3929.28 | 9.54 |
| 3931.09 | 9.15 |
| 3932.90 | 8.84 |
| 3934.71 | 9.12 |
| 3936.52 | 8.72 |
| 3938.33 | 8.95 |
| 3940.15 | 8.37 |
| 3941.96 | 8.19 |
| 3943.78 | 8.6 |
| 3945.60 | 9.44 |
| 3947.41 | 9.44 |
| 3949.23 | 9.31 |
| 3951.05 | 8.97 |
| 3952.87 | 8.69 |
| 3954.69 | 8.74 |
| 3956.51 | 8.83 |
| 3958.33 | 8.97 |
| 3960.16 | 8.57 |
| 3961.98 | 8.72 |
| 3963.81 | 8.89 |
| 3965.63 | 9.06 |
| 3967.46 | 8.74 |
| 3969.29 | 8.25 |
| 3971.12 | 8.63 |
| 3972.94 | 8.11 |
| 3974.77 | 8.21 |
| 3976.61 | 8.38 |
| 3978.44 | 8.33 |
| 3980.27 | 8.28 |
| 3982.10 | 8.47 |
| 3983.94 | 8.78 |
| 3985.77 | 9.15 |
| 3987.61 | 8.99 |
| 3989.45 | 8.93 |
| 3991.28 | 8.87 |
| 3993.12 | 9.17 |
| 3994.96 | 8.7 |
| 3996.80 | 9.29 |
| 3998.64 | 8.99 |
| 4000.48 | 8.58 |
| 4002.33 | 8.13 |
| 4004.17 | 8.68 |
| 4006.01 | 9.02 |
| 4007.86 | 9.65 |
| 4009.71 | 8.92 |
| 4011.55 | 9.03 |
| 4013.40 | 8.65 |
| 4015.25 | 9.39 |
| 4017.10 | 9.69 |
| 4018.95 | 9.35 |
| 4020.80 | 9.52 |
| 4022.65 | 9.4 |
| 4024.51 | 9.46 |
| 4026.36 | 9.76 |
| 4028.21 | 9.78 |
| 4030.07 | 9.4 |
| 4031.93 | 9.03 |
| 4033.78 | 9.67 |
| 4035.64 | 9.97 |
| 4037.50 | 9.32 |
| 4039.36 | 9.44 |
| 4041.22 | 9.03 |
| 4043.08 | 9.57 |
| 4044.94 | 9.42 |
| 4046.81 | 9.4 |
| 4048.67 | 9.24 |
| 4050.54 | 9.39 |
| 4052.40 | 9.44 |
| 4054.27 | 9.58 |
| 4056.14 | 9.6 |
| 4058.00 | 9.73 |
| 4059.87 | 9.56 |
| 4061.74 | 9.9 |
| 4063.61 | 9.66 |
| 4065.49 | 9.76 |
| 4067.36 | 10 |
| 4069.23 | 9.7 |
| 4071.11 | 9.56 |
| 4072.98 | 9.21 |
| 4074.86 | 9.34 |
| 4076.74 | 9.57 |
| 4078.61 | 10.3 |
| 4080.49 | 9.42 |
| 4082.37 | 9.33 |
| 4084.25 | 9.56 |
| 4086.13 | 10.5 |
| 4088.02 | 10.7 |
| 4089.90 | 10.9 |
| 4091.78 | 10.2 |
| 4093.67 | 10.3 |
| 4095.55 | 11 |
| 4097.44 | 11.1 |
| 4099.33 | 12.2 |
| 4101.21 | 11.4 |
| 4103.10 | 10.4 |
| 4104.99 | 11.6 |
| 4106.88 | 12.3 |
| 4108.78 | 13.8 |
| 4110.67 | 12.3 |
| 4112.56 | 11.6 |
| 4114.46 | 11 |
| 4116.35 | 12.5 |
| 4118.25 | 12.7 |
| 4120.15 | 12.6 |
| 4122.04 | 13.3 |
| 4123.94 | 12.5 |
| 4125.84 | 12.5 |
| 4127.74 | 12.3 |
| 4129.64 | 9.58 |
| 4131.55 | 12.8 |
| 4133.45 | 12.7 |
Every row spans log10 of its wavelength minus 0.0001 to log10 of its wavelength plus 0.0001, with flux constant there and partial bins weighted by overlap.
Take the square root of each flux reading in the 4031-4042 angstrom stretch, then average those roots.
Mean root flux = 3.07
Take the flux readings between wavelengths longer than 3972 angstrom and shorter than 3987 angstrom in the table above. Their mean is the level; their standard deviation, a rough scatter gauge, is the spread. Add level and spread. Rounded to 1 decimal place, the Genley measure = 8.8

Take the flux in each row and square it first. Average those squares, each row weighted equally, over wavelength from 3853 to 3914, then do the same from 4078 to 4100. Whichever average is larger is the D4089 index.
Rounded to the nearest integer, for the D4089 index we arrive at 110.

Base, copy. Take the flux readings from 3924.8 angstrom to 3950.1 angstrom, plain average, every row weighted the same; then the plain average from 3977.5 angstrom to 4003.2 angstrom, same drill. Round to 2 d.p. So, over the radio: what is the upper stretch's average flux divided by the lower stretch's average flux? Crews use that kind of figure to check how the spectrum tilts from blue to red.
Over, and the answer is 0.98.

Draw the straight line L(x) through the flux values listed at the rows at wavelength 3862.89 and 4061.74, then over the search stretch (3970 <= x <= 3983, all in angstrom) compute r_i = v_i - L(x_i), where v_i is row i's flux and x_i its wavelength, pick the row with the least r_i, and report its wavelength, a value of 3972.94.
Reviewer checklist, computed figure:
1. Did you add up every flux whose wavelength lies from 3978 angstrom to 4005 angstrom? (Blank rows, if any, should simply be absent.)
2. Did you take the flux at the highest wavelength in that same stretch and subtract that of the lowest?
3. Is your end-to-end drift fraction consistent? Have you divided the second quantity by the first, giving 0.003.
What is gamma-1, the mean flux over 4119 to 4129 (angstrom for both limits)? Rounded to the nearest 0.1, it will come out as 12.6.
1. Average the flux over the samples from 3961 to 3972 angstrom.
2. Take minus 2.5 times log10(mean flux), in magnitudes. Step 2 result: -2.35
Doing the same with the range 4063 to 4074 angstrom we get -2.46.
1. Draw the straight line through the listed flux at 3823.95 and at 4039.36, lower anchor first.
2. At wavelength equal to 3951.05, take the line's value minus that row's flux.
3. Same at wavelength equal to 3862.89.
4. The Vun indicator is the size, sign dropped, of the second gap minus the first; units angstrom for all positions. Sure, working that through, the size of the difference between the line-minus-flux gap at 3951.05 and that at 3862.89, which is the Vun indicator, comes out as 0.8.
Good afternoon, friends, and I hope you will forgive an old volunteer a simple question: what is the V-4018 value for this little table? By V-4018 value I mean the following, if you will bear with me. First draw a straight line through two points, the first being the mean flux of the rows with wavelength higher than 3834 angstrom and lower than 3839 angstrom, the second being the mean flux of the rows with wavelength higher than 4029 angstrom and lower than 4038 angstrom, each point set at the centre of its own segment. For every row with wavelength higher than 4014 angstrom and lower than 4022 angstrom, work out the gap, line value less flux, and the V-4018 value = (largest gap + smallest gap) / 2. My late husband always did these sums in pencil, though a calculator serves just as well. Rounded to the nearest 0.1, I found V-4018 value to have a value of -0.1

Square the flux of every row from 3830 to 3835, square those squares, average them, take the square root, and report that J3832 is 86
